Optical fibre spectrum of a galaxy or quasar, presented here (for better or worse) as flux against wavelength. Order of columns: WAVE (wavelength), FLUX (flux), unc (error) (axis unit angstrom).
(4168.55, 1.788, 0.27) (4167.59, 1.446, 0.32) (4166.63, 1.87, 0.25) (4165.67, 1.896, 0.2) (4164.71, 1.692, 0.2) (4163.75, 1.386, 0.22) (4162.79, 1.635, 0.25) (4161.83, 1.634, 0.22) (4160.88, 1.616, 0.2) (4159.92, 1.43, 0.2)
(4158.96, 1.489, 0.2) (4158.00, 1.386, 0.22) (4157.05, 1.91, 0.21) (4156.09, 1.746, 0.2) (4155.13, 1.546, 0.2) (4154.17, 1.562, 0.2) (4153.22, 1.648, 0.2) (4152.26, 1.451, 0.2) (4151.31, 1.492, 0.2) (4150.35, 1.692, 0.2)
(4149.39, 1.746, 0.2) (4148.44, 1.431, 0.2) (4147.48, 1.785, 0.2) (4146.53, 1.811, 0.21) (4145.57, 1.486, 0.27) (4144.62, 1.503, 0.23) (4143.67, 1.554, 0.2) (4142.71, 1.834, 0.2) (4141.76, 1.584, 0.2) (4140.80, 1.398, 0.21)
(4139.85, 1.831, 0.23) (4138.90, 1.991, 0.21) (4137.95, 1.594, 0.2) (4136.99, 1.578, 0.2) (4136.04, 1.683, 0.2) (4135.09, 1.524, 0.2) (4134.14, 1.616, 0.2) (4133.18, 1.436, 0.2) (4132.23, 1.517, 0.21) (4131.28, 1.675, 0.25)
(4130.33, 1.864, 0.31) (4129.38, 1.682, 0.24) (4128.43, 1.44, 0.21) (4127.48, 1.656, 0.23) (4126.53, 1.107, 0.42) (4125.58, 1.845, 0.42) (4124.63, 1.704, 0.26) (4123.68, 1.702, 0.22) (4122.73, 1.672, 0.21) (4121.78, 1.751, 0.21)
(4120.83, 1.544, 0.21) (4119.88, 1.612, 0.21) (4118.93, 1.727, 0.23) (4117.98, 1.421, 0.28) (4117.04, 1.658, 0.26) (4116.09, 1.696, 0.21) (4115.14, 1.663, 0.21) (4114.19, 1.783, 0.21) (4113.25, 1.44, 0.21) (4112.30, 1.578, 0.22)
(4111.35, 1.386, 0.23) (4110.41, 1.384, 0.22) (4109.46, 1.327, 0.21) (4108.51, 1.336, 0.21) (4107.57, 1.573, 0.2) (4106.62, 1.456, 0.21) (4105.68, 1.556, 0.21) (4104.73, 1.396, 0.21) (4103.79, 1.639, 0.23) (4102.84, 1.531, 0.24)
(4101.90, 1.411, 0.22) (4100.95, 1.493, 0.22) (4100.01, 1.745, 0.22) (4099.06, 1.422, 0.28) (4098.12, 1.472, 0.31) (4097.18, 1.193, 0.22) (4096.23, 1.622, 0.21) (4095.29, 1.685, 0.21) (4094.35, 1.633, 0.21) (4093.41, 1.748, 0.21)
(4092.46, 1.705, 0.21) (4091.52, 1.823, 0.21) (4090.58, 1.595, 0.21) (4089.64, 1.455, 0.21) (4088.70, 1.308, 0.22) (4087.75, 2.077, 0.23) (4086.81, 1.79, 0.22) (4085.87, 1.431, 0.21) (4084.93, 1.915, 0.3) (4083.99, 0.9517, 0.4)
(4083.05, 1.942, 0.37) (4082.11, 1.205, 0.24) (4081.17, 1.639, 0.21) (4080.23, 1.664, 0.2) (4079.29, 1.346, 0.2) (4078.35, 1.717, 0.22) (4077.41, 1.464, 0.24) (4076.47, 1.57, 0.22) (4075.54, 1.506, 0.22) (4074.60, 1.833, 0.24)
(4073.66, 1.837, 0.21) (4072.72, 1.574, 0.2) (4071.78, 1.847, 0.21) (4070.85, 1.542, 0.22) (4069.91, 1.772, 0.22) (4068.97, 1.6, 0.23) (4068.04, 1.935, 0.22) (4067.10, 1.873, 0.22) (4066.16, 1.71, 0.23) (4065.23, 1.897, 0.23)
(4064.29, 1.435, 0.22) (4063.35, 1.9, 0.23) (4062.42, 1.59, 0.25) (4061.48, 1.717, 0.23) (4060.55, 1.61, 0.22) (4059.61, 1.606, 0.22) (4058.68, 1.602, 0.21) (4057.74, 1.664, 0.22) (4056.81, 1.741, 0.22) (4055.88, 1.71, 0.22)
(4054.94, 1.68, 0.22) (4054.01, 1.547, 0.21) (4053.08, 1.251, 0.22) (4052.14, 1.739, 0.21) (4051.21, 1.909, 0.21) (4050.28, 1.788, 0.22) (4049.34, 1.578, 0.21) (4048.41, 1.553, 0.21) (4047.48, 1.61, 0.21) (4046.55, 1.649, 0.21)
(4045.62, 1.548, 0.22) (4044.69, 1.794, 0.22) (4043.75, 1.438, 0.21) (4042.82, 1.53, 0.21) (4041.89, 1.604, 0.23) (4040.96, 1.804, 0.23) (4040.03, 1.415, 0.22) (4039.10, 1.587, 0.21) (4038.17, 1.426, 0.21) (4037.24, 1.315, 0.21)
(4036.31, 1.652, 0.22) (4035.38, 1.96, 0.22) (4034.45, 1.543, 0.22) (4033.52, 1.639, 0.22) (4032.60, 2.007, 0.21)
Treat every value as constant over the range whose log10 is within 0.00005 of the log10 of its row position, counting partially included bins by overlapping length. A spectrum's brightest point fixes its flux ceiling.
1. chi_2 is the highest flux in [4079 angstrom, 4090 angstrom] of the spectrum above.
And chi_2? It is 2.077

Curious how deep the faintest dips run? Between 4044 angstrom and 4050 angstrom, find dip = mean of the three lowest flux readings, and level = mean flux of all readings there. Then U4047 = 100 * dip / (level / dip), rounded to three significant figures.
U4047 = 150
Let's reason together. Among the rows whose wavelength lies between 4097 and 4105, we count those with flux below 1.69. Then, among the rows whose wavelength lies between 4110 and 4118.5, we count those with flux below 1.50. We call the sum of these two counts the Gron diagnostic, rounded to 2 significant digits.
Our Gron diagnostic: 12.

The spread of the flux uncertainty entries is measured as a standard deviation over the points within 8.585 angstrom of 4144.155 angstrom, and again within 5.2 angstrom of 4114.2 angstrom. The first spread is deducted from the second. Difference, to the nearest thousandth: 0.005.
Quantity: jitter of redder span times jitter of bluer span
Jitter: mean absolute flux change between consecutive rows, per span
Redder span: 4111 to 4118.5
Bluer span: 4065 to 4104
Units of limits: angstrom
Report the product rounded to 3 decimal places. 0.042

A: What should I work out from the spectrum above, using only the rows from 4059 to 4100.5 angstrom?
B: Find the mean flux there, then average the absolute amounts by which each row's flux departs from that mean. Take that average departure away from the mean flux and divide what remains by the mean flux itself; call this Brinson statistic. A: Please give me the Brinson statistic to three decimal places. 0.894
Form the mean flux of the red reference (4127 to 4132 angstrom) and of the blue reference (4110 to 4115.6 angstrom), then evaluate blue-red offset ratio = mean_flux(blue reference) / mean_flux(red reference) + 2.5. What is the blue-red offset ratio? 3.43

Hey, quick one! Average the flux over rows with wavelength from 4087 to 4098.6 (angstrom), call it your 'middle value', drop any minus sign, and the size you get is 1.61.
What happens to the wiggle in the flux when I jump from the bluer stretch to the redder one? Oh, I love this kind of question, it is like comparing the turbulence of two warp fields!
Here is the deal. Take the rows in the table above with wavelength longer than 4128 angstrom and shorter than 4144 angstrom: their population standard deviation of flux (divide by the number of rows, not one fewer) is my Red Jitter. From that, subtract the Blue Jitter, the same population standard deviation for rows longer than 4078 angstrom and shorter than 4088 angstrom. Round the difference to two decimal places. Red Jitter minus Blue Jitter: -0.17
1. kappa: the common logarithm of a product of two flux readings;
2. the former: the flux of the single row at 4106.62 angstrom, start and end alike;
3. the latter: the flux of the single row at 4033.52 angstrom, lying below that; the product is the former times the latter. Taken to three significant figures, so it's 0.378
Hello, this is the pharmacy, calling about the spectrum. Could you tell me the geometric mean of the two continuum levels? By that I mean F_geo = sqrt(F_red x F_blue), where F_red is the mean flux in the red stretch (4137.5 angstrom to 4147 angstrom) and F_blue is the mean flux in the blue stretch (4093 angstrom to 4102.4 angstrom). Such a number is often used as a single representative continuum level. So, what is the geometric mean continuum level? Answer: 1.60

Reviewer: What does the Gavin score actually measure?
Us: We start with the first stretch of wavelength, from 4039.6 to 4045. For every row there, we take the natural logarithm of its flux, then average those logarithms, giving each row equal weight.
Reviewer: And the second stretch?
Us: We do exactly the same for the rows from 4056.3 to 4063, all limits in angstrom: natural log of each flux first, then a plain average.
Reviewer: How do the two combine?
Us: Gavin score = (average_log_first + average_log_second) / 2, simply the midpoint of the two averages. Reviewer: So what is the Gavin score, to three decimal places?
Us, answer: 0.481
